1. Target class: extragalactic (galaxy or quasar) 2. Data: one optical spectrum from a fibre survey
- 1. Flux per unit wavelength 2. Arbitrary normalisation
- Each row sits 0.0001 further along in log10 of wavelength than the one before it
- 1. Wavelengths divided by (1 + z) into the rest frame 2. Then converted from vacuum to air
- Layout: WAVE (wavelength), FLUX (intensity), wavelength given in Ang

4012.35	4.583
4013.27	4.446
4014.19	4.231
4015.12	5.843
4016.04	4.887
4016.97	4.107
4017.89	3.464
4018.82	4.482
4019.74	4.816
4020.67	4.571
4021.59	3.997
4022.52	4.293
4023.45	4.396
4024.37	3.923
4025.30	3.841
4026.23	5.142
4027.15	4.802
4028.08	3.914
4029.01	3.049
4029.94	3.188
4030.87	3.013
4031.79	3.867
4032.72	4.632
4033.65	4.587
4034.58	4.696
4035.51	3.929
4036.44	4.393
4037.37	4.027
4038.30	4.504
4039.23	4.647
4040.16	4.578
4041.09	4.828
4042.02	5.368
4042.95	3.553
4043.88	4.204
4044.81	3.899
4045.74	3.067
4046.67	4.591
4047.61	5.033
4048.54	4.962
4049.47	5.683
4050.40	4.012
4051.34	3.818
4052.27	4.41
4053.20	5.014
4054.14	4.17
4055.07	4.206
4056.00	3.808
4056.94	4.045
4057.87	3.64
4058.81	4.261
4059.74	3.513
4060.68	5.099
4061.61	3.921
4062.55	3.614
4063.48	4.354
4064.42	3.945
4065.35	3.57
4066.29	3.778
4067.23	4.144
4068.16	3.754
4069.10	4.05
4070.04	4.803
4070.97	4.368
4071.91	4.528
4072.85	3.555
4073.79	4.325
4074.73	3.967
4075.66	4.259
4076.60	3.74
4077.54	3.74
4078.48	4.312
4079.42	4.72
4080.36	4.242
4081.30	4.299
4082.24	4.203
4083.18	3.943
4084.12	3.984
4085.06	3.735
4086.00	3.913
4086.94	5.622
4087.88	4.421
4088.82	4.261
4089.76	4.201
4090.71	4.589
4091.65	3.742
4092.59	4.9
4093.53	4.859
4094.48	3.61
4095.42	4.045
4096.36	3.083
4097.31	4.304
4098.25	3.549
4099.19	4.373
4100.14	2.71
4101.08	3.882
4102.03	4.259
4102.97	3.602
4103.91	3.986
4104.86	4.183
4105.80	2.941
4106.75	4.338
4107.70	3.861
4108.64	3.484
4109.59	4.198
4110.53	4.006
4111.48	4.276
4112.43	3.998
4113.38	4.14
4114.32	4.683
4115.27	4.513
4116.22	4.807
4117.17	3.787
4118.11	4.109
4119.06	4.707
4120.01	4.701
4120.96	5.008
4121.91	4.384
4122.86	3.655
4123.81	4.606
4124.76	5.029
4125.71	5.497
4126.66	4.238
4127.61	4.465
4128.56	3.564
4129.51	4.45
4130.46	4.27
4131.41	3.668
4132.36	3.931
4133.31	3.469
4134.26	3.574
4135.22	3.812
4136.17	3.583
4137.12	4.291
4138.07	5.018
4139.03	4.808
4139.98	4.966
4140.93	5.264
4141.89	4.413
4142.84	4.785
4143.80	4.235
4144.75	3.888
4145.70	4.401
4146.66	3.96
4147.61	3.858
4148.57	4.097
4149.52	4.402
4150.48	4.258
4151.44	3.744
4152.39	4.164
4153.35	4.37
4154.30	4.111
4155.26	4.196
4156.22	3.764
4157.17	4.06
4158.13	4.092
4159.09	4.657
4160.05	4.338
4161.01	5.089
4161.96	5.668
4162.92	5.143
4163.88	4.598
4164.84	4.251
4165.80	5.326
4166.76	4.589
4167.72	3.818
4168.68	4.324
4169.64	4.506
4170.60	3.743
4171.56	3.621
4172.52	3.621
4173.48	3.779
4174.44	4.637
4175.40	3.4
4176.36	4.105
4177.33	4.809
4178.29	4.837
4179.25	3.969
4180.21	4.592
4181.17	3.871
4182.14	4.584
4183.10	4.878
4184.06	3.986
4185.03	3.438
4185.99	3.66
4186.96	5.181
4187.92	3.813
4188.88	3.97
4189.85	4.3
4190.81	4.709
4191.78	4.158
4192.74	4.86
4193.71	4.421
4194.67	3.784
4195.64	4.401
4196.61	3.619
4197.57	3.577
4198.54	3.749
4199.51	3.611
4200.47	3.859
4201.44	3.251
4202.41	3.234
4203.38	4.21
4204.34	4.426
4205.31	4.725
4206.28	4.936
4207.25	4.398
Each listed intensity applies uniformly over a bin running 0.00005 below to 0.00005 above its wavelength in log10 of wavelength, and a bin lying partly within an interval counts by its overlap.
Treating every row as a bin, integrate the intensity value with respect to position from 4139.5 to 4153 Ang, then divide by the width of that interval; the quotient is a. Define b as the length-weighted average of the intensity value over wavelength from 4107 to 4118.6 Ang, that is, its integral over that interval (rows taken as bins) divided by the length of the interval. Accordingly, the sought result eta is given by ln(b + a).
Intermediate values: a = 4.32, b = 4.16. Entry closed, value 2.14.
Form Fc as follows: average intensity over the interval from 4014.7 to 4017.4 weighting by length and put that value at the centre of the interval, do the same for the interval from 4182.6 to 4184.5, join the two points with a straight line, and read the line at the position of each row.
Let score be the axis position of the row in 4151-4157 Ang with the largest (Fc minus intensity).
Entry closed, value 4151.44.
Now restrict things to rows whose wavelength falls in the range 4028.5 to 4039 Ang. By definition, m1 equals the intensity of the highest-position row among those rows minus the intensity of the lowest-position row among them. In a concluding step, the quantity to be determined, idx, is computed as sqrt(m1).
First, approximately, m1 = 1.5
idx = 1.21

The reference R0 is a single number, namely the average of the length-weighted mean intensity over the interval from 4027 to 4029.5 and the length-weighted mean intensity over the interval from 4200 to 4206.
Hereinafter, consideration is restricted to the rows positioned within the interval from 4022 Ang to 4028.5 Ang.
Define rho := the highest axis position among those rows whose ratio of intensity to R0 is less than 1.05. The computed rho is 4028.08 Ang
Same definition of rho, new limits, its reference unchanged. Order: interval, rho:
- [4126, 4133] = 4132.36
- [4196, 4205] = 4202.41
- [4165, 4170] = 4167.72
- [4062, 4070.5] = 4069.10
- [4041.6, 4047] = 4045.74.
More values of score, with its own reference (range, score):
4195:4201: 4197.57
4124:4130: 4128.56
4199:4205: 4202.41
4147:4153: 4151.44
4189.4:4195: 4194.67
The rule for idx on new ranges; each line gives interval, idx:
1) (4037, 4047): 0.75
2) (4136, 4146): 0.90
